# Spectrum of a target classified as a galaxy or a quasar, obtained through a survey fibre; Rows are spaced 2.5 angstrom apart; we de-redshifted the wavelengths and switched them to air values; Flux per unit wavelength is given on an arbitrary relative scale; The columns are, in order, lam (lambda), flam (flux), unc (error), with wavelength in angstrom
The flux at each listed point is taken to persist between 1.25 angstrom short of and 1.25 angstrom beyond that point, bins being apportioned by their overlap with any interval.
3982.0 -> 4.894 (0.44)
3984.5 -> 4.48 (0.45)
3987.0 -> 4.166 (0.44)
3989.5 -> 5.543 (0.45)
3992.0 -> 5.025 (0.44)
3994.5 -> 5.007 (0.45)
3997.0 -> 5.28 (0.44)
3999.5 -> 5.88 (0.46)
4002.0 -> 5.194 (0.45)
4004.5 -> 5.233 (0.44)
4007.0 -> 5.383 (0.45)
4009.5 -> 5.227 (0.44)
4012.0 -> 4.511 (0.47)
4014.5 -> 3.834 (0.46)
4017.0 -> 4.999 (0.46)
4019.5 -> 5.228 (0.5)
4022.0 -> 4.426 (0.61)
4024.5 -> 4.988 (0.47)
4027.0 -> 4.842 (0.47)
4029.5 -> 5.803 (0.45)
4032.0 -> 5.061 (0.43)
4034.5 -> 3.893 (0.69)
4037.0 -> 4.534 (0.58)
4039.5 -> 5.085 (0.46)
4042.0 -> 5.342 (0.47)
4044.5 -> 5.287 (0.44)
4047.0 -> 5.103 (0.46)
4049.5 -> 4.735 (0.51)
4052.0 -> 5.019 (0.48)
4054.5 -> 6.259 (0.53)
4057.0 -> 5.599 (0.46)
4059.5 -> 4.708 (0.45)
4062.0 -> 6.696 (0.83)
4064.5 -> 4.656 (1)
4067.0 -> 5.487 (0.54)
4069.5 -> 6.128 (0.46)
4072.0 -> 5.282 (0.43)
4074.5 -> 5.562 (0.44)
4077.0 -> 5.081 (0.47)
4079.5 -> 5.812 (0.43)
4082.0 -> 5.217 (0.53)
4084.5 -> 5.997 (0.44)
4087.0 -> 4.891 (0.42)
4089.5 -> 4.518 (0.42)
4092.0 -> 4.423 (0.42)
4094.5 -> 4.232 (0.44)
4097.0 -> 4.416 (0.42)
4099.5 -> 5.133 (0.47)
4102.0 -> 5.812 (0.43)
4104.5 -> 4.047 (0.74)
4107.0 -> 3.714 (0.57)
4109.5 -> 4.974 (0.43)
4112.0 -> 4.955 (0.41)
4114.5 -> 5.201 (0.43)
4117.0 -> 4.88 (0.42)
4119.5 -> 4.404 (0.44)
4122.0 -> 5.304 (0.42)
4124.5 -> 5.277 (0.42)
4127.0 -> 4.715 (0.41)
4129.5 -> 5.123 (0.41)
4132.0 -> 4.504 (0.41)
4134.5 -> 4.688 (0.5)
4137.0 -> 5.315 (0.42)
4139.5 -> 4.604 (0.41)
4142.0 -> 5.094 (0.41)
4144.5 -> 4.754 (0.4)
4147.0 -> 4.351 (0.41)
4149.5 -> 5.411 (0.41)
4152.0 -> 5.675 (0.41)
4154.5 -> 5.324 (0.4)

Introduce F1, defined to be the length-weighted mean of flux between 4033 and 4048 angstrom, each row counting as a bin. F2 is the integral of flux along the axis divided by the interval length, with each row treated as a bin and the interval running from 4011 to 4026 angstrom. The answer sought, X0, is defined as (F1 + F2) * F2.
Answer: 44.6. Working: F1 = 4.9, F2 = 4.67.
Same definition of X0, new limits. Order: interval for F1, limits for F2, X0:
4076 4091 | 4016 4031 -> 52.0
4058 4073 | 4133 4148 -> 49.5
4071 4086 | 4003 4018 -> 50.4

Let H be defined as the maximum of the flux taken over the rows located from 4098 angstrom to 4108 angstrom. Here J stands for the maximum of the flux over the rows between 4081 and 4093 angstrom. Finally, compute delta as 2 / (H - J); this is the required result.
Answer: -11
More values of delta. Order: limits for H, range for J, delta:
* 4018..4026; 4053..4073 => -1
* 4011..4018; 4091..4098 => 3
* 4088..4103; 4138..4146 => 3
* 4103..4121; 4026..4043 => -3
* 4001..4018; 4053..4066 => -2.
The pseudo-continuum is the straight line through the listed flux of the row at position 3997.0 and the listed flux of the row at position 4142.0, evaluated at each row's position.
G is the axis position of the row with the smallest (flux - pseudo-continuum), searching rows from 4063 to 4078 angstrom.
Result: 4064.5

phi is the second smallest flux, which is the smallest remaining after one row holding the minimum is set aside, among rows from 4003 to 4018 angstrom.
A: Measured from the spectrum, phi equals 4.511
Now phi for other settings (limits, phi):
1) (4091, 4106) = 4.232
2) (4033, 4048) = 4.534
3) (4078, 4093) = 4.518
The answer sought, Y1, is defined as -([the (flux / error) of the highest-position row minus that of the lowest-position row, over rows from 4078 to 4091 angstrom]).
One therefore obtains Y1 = 2.8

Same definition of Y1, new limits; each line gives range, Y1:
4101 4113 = 1.4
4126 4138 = -1.2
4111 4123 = -0.5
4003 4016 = 3.6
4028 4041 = 1.8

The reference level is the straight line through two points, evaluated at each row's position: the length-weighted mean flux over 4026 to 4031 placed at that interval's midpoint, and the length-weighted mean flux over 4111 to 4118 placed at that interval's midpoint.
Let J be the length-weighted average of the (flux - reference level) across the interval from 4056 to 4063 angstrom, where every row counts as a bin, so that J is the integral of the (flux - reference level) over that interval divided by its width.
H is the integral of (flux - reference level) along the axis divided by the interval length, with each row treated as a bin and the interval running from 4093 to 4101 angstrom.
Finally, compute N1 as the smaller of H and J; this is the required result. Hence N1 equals -0.5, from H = -0.5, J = 0.41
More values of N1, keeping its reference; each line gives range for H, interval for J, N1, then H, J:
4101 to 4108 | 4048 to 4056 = -0.5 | -0.5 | 0.09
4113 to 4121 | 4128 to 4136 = -0.2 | -0.2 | -0.17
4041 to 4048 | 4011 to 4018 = -1.0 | 0.0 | -0.96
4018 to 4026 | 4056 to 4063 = -0.5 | -0.5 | 0.41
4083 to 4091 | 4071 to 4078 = 0.0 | 0.0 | 0.15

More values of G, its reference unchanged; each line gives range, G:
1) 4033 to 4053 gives 4034.5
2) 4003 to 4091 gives 4014.5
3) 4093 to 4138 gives 4107.0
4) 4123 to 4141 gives 4132.0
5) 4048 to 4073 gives 4064.5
